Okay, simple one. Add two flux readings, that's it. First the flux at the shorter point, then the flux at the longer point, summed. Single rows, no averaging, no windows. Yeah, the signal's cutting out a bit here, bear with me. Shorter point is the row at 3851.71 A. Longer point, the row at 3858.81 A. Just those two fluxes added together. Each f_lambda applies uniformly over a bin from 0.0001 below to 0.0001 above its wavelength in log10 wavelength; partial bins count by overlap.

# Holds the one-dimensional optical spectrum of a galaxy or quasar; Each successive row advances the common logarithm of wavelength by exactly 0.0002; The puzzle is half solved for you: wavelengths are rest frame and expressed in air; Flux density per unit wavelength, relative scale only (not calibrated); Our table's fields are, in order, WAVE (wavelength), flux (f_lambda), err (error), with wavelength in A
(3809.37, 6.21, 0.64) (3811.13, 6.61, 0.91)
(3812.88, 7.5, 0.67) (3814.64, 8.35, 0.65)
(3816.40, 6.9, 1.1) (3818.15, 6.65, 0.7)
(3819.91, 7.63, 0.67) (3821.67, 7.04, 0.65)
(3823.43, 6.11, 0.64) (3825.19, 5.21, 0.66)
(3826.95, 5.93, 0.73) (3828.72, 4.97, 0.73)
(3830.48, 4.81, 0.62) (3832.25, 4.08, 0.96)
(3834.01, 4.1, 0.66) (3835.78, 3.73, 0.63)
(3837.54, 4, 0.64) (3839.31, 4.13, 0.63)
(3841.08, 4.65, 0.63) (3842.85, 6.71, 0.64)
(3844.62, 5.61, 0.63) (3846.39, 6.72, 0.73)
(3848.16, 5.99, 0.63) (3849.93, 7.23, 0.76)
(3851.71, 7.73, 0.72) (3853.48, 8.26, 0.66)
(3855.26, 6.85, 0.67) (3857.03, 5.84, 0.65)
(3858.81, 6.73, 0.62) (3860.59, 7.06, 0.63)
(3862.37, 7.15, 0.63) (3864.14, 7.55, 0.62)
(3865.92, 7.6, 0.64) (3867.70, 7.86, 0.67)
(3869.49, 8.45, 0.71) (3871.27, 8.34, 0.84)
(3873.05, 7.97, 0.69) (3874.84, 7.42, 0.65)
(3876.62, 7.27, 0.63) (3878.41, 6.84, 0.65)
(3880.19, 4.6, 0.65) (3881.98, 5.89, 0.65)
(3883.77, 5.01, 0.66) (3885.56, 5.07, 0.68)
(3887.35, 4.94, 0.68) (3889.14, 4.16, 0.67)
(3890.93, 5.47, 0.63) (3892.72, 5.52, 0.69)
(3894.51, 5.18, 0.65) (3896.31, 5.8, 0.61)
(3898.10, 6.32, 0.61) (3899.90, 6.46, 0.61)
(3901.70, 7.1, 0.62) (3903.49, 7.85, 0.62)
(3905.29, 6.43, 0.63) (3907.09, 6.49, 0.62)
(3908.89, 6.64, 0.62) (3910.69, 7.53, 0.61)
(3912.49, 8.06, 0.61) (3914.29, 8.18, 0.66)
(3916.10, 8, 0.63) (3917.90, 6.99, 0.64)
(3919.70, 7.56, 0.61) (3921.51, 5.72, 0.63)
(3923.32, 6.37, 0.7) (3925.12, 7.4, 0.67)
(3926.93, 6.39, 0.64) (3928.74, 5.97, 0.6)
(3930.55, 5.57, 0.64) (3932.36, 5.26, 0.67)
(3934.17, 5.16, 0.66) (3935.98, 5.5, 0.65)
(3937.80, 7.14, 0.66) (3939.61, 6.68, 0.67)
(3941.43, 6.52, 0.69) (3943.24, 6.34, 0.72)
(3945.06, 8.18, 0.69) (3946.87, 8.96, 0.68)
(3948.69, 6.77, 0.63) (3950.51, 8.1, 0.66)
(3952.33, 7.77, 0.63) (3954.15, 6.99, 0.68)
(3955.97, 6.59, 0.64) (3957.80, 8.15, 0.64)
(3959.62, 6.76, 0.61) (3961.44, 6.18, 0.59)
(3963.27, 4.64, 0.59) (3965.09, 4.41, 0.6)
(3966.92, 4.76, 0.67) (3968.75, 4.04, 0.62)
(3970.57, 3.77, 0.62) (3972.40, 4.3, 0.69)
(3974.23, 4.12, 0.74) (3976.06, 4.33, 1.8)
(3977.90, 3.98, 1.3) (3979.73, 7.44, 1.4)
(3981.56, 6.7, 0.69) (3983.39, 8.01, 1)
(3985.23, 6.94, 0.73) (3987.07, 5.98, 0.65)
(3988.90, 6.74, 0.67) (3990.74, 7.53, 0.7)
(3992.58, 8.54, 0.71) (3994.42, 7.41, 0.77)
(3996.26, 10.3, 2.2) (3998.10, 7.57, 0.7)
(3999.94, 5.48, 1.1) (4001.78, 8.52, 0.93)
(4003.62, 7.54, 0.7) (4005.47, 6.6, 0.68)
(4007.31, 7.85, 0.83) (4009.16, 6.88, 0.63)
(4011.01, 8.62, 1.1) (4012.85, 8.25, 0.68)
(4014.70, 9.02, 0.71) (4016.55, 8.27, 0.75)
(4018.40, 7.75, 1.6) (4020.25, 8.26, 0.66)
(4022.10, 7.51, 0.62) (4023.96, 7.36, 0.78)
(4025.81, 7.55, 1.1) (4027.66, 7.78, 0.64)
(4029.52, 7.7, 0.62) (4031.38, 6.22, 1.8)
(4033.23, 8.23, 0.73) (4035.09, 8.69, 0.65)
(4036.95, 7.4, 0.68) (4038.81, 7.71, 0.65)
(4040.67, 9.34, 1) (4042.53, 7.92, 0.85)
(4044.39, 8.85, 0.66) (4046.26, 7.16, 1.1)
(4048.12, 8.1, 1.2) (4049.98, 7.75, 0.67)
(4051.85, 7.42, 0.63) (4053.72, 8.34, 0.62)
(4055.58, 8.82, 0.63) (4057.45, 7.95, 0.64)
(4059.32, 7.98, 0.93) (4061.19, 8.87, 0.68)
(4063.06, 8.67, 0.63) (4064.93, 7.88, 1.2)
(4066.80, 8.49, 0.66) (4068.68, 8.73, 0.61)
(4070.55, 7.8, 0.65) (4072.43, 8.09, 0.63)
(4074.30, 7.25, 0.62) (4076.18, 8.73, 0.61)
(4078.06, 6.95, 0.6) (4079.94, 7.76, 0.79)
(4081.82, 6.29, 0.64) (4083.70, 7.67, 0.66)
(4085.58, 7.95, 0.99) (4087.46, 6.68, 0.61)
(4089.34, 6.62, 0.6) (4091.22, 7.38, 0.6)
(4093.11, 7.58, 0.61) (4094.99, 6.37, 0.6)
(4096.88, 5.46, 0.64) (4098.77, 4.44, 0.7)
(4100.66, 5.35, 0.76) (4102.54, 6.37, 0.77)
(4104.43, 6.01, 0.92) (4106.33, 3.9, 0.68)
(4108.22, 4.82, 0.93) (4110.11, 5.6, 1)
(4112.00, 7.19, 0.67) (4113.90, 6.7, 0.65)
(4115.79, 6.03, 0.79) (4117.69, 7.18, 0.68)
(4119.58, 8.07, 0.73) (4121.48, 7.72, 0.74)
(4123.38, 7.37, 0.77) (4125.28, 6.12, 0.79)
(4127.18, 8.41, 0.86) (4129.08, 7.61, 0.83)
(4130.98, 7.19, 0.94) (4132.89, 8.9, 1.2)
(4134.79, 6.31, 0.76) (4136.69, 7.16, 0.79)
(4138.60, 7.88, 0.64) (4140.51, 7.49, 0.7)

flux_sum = 14.5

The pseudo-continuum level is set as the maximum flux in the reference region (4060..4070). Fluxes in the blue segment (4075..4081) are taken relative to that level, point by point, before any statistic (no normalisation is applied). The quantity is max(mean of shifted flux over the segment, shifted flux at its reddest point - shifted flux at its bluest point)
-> -1.0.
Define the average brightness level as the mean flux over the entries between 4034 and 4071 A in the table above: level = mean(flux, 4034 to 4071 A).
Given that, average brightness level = 8.2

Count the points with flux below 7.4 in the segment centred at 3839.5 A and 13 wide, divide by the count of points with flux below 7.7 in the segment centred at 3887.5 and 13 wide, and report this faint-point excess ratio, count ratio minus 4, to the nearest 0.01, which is -3.00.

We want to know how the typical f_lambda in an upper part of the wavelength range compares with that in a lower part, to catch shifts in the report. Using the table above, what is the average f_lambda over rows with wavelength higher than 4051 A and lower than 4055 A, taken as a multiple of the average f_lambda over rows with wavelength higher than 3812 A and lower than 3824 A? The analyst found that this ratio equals 1.1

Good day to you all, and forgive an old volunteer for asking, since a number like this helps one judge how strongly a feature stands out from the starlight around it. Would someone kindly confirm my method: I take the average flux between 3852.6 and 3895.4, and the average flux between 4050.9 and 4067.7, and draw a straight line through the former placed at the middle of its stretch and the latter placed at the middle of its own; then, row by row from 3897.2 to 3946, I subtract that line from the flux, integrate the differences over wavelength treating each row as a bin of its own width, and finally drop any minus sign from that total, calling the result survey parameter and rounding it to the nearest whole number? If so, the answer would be 12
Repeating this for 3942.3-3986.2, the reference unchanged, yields 53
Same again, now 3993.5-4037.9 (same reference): 4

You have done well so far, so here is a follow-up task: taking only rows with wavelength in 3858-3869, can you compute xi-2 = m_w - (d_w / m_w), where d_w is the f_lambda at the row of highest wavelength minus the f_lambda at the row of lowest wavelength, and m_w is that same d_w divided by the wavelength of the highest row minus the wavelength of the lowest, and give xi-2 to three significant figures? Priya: -8.76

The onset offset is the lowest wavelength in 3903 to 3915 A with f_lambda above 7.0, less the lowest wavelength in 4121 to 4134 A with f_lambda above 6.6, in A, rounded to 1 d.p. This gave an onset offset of -218.0 A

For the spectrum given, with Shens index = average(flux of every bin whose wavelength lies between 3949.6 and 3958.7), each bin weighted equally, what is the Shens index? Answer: 7.5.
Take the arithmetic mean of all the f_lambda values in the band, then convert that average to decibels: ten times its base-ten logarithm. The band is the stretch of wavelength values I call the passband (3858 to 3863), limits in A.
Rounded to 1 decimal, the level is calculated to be 8.4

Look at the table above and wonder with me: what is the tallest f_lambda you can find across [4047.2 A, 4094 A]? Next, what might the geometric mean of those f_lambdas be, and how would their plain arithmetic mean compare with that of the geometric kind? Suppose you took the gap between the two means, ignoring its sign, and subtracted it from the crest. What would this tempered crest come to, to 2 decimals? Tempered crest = 8.84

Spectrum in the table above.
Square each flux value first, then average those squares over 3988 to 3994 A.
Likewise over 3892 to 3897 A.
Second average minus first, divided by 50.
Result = -0.56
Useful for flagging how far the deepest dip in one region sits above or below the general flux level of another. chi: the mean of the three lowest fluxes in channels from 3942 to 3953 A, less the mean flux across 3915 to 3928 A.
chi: 0.04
